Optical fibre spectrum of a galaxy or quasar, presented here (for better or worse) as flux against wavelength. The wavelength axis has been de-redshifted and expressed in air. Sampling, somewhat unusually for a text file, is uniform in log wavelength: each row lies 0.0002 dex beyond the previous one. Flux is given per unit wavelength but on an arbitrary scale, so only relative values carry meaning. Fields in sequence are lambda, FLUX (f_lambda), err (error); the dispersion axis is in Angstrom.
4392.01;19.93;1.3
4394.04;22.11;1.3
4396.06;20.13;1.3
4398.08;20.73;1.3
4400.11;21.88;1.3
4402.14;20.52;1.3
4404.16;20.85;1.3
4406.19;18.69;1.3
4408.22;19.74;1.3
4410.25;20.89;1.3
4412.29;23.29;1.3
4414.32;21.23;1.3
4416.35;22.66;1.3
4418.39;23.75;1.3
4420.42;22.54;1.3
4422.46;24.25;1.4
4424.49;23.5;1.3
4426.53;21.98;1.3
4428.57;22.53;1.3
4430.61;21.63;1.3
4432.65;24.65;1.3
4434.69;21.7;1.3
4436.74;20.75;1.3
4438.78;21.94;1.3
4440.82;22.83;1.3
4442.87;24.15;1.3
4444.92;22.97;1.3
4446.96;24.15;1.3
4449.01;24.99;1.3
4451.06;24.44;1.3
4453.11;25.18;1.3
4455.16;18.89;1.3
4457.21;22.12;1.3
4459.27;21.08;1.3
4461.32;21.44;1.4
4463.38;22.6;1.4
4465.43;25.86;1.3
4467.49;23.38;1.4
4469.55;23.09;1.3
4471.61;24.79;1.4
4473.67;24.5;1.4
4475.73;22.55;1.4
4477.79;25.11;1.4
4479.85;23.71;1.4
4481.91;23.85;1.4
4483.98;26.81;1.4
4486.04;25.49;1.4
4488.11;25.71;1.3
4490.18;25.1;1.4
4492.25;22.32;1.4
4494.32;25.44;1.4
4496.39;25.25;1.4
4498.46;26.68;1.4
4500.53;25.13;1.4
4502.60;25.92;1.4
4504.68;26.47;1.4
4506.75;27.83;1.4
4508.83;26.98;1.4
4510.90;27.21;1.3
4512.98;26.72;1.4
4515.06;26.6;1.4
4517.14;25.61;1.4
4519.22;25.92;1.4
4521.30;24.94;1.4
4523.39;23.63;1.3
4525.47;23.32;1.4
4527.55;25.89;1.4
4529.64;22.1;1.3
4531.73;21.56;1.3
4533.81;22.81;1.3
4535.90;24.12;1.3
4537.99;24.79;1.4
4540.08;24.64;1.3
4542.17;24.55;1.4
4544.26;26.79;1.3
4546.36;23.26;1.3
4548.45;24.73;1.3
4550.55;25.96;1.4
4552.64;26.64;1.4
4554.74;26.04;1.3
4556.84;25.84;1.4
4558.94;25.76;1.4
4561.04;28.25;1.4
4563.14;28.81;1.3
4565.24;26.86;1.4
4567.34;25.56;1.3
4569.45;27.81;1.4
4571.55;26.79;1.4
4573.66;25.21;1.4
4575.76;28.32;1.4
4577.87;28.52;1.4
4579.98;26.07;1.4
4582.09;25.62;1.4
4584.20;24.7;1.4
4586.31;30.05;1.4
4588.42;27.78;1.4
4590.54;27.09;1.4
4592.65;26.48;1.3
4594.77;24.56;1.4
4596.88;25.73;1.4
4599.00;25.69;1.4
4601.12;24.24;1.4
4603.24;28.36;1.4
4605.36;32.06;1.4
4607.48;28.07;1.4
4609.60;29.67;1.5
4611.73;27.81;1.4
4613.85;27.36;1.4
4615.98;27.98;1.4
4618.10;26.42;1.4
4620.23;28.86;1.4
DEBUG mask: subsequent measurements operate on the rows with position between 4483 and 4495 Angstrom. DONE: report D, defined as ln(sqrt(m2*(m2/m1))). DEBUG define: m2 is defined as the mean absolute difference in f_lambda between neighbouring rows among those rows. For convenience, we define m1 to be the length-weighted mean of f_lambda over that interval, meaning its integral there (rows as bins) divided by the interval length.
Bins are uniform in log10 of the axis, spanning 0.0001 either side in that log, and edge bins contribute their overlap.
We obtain -1.14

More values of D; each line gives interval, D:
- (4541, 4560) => -1.39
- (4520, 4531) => -0.90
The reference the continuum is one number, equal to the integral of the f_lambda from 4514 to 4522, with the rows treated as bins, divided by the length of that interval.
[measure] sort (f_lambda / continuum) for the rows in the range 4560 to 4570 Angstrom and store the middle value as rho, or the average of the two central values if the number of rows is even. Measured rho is 1.08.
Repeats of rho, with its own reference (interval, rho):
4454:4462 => 0.82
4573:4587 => 1.01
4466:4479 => 0.93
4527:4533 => 0.86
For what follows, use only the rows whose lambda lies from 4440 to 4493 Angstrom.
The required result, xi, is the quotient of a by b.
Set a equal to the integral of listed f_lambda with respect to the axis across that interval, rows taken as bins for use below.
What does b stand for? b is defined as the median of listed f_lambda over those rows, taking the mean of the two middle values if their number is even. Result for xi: 52.4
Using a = 1258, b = 24.0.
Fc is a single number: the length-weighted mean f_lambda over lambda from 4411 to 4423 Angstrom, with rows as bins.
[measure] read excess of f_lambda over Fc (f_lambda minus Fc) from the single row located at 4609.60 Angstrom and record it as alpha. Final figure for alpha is 7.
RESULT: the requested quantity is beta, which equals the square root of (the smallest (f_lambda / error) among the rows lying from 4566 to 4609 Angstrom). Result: 4.16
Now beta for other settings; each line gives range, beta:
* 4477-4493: 3.99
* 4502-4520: 4.28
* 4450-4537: 3.81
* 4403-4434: 3.79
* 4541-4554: 4.19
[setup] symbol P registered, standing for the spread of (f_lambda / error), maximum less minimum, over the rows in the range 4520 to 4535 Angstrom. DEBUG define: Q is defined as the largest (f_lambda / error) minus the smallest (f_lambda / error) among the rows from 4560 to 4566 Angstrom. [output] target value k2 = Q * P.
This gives 5.7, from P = 1.9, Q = 3.0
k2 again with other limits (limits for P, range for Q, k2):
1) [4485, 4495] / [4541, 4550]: 11.8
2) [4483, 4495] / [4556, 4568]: 14.4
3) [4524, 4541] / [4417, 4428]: 3.2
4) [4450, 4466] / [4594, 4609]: 29.9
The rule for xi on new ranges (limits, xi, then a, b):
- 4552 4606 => 54.6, 1449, 26.6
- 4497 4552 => 54.6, 1384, 25.4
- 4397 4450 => 53.0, 1180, 22.3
